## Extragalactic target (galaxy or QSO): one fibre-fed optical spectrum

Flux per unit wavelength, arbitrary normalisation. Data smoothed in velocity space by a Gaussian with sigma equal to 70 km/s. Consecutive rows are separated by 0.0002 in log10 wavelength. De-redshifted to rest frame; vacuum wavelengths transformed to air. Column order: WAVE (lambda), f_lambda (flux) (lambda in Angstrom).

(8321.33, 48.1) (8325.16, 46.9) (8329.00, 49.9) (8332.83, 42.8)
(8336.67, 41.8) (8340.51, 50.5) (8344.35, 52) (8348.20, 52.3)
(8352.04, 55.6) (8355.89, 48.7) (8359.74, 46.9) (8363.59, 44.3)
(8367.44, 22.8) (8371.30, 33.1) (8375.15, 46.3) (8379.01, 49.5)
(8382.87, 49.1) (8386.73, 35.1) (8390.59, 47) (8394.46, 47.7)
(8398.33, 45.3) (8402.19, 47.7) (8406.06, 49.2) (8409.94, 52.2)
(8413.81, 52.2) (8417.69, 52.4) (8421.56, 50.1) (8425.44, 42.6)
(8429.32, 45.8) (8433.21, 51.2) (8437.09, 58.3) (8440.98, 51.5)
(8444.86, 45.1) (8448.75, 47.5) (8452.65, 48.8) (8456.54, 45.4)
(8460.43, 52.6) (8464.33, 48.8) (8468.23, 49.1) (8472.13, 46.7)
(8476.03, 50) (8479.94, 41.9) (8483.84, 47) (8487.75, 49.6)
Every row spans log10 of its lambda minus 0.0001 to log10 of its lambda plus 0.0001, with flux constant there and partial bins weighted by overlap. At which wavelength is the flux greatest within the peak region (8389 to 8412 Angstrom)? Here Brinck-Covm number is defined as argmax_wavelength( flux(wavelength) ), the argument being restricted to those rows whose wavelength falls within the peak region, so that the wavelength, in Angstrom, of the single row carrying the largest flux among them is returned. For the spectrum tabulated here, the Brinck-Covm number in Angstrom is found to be 8409.94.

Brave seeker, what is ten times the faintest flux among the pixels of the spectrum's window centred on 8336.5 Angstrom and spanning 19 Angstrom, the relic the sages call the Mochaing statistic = 418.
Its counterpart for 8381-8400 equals 351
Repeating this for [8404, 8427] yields 426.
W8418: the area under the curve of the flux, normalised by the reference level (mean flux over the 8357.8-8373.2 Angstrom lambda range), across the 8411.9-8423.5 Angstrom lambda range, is 16.3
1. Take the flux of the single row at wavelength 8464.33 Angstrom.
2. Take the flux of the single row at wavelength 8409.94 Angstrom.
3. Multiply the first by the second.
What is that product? 2547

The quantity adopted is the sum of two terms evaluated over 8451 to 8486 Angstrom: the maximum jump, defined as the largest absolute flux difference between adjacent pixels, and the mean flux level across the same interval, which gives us 56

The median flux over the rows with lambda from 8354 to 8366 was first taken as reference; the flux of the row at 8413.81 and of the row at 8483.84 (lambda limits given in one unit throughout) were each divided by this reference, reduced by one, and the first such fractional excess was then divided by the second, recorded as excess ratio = 53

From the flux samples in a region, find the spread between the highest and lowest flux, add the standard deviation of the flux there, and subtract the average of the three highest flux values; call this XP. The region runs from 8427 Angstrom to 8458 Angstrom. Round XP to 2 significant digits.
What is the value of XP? -36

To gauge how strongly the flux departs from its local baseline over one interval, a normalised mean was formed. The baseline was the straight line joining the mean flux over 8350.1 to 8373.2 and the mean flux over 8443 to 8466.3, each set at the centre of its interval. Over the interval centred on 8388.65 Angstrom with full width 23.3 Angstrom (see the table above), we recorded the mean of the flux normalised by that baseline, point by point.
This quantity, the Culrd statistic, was 1.04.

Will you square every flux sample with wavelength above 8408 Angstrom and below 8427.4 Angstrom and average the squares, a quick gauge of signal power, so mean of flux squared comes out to 2504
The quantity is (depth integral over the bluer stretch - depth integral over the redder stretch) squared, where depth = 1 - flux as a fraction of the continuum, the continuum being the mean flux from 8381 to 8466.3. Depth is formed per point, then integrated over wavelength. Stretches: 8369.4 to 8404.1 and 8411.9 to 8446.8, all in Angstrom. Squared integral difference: 15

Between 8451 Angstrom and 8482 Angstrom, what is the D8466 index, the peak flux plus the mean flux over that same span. 101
